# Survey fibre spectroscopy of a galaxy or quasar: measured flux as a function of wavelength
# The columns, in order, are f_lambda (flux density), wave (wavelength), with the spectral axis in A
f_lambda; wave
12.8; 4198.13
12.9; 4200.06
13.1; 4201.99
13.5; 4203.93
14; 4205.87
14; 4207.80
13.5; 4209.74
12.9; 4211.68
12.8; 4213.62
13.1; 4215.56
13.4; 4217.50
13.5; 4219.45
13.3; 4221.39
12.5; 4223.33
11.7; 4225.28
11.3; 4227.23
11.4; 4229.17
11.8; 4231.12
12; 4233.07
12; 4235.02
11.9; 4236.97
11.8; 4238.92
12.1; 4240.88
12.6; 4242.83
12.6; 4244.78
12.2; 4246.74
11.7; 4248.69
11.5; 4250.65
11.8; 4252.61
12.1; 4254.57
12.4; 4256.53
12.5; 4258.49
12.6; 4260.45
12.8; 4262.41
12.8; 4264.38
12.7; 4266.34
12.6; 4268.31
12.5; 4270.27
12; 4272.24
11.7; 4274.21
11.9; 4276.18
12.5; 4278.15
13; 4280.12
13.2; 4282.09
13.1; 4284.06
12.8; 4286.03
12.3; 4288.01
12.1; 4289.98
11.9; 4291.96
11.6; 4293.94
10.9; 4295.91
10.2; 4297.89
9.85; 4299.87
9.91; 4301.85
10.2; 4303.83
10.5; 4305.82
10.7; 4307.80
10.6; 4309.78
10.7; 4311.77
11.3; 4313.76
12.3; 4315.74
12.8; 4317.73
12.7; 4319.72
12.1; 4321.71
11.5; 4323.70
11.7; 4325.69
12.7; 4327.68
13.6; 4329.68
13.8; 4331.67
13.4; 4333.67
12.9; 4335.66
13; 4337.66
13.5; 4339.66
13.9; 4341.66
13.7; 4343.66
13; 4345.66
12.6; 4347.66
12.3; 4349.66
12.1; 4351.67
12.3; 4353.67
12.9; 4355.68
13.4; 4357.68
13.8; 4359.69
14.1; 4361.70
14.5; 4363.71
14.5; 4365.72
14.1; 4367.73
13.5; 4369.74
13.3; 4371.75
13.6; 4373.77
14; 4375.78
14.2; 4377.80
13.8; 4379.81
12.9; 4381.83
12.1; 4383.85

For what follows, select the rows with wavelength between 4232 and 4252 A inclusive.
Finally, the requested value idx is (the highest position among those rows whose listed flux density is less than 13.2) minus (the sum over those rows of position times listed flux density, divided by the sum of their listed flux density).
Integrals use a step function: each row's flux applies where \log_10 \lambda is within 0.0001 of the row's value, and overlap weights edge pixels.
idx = 8.8 A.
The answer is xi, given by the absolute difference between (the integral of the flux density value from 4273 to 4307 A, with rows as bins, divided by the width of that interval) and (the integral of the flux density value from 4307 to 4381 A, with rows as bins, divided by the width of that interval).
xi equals 1.33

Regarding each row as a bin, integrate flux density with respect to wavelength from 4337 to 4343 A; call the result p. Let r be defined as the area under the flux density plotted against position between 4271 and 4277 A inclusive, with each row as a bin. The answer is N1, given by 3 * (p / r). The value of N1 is 3.4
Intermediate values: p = 81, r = 71.3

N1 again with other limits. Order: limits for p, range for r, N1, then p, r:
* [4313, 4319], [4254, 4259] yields 3.6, 73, 61.7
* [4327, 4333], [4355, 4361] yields 3.0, 80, 80.6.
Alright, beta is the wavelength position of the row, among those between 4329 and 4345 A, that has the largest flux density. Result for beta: 4341.66 A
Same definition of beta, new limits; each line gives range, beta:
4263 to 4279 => 4264.38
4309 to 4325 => 4317.73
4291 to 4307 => 4291.96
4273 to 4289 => 4282.09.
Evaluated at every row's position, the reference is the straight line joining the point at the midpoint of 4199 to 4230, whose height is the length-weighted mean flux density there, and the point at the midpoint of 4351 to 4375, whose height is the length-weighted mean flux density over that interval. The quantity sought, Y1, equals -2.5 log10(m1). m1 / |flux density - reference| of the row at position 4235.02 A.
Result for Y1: 0.0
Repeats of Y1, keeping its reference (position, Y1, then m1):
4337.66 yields 0.9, 0.43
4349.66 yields -0.2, 1.18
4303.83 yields -1.2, 3.10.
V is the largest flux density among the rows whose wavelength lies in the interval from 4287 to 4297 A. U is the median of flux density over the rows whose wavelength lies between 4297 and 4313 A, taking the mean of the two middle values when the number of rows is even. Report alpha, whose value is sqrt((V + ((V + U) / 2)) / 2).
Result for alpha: 3.44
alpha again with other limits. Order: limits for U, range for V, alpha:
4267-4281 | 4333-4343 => 3.68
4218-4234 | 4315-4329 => 3.55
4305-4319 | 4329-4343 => 3.62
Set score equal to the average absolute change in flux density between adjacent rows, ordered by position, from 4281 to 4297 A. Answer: 0.329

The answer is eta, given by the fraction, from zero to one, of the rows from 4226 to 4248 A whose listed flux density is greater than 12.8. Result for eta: 0.0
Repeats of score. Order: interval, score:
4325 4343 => 0.500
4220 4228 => 0.667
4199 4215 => 0.329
